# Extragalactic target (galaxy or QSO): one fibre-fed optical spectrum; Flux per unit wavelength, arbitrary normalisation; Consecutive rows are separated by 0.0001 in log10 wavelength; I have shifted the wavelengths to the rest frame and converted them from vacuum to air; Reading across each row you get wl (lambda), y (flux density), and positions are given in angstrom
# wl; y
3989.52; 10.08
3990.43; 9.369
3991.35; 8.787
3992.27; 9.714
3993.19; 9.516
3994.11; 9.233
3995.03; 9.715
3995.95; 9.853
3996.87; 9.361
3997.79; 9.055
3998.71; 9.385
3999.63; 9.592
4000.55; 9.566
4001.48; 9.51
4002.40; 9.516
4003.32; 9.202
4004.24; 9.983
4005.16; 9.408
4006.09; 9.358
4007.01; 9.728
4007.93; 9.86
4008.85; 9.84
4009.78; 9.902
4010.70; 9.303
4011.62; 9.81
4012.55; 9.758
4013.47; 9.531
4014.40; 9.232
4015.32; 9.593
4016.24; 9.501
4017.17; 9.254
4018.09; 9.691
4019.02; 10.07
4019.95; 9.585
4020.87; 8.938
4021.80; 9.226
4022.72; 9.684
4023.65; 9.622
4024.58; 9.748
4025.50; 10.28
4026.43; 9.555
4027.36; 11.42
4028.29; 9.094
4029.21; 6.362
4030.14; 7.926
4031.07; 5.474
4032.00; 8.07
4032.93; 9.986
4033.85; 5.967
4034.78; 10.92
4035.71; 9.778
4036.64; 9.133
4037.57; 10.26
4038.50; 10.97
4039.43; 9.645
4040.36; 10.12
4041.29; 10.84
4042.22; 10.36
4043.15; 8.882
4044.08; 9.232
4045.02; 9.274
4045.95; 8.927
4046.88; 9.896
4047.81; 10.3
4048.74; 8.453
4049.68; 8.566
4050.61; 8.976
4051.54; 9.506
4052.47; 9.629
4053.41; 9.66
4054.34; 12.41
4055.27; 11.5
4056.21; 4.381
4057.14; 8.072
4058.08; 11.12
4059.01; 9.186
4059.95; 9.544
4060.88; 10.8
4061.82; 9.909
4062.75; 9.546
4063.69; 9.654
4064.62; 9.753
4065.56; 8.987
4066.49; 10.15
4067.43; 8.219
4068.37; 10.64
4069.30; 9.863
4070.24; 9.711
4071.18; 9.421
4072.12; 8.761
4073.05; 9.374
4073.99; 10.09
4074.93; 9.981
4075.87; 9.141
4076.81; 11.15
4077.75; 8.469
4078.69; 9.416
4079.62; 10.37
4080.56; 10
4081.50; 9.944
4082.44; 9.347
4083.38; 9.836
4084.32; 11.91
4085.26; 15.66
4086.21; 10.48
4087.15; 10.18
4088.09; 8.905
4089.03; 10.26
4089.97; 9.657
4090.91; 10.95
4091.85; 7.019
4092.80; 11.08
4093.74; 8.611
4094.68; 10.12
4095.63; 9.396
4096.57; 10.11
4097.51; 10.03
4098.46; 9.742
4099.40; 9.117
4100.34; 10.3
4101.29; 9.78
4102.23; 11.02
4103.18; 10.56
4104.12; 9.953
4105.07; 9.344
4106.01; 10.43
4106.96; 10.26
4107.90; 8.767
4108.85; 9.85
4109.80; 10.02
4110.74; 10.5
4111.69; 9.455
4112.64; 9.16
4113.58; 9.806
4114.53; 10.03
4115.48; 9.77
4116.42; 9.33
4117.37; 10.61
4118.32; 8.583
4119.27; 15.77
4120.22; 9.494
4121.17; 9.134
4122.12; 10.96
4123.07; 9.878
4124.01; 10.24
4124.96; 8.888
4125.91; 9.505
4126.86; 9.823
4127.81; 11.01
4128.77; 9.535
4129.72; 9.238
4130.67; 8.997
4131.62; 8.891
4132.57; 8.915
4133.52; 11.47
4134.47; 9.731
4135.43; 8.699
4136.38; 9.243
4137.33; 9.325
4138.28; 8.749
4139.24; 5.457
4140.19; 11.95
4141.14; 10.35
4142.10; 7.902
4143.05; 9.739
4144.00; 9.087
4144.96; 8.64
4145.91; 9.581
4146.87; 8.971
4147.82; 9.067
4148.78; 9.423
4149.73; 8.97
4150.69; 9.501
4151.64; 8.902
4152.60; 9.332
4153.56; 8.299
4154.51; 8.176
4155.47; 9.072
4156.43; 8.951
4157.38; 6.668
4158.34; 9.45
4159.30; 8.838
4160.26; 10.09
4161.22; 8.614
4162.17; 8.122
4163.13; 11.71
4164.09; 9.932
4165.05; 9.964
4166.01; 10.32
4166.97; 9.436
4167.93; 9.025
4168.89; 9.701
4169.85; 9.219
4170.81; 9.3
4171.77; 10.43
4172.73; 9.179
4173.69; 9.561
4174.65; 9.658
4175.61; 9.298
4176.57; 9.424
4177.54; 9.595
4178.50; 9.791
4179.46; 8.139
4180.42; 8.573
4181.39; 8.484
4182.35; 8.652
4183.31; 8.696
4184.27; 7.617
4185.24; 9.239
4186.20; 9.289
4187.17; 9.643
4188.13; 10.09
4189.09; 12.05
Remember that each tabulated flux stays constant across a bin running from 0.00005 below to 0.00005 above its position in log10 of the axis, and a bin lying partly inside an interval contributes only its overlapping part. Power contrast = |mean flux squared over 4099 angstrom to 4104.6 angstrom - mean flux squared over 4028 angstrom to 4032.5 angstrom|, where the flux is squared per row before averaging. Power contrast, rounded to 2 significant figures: 47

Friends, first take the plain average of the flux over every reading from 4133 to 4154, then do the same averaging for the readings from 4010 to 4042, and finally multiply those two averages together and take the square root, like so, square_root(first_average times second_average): 9.3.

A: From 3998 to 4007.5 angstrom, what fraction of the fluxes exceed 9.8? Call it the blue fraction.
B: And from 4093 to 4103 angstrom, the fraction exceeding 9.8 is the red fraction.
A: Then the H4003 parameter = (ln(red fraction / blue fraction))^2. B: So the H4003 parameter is 2.6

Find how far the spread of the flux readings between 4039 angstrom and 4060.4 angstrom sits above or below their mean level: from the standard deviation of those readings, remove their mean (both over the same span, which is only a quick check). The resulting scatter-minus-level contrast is -8.0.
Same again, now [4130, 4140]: -7.6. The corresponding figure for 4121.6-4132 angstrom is -9.0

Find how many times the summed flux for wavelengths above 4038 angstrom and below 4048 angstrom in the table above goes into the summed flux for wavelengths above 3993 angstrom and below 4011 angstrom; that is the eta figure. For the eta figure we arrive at 1.8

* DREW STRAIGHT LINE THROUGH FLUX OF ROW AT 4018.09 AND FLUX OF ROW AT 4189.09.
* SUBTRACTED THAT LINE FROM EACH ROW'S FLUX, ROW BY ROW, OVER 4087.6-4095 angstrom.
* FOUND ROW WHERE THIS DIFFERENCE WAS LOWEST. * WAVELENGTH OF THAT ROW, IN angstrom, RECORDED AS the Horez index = 4091.85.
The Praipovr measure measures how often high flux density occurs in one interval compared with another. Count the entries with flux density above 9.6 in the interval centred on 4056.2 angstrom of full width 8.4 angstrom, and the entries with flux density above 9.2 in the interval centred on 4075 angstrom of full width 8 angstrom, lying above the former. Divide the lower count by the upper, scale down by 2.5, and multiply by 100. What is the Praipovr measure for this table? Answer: 33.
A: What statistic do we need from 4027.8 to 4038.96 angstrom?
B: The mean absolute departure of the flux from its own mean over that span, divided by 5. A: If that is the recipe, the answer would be 0.32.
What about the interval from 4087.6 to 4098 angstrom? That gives 0.17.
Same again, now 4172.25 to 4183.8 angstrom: 0.10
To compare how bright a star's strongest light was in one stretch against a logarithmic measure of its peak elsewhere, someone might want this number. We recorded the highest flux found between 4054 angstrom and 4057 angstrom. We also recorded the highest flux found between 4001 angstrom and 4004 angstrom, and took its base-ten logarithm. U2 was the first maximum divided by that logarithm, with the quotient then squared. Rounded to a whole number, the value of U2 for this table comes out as 161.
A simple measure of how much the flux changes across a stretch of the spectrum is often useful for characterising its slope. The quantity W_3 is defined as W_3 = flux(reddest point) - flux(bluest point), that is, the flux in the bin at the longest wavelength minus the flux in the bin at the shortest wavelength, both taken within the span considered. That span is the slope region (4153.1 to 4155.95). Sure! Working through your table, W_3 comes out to 0.8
